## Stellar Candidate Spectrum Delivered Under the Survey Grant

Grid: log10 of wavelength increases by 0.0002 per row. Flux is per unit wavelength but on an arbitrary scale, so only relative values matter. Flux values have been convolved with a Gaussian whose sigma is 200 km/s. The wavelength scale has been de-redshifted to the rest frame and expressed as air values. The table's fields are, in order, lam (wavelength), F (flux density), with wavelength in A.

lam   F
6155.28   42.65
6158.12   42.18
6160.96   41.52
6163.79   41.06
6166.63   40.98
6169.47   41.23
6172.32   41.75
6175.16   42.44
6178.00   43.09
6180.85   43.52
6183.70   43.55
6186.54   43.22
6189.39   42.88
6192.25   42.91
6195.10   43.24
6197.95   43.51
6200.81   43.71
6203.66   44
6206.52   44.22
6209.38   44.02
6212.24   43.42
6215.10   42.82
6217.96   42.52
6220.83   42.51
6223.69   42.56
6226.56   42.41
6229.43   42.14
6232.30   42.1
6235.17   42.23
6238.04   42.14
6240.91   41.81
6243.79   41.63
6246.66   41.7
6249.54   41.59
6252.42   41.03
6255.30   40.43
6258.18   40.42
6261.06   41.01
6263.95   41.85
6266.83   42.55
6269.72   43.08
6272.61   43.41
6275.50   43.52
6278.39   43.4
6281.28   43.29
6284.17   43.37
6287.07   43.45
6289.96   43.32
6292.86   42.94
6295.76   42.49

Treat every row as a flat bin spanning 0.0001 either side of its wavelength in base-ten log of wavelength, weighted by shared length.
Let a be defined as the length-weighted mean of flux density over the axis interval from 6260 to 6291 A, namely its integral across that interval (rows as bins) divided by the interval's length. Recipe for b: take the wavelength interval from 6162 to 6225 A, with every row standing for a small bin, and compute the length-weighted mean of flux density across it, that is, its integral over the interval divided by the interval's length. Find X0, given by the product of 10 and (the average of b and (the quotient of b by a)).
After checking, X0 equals 219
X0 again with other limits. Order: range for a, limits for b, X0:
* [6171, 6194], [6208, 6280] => 216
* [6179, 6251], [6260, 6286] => 219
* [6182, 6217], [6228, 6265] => 212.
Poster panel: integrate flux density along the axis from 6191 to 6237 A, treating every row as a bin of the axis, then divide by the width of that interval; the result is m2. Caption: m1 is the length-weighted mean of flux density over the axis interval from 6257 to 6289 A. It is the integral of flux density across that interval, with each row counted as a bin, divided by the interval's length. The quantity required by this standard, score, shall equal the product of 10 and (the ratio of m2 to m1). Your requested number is 10.1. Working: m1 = 42.7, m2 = 43.02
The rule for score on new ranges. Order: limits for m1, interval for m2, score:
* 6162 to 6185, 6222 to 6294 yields 10.0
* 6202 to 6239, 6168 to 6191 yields 10.0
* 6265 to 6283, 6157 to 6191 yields 9.8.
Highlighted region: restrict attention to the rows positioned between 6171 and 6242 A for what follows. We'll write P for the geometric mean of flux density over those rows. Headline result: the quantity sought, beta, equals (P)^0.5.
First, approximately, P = 42.9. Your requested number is 6.55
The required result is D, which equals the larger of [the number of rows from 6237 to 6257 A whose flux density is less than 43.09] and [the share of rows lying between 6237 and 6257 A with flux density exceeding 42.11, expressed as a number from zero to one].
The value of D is 7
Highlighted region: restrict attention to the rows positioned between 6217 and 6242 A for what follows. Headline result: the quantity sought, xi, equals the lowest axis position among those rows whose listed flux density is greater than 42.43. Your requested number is 6217.96 A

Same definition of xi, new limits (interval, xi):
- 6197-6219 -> 6197.95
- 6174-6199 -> 6175.16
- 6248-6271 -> 6266.83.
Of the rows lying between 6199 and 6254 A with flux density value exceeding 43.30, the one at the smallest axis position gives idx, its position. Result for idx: 6200.81 A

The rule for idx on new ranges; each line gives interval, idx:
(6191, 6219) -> 6197.95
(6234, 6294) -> 6272.61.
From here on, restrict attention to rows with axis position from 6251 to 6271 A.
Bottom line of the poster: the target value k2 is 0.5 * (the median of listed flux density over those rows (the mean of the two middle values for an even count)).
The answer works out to 20.5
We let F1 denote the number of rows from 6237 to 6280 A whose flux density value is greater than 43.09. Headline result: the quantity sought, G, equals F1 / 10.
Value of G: 0.3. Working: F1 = 3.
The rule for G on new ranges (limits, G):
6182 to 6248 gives 0.9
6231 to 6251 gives 0.0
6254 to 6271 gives 0.0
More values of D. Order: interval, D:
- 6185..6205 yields 2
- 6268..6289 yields 1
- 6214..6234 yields 7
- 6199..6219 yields 2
